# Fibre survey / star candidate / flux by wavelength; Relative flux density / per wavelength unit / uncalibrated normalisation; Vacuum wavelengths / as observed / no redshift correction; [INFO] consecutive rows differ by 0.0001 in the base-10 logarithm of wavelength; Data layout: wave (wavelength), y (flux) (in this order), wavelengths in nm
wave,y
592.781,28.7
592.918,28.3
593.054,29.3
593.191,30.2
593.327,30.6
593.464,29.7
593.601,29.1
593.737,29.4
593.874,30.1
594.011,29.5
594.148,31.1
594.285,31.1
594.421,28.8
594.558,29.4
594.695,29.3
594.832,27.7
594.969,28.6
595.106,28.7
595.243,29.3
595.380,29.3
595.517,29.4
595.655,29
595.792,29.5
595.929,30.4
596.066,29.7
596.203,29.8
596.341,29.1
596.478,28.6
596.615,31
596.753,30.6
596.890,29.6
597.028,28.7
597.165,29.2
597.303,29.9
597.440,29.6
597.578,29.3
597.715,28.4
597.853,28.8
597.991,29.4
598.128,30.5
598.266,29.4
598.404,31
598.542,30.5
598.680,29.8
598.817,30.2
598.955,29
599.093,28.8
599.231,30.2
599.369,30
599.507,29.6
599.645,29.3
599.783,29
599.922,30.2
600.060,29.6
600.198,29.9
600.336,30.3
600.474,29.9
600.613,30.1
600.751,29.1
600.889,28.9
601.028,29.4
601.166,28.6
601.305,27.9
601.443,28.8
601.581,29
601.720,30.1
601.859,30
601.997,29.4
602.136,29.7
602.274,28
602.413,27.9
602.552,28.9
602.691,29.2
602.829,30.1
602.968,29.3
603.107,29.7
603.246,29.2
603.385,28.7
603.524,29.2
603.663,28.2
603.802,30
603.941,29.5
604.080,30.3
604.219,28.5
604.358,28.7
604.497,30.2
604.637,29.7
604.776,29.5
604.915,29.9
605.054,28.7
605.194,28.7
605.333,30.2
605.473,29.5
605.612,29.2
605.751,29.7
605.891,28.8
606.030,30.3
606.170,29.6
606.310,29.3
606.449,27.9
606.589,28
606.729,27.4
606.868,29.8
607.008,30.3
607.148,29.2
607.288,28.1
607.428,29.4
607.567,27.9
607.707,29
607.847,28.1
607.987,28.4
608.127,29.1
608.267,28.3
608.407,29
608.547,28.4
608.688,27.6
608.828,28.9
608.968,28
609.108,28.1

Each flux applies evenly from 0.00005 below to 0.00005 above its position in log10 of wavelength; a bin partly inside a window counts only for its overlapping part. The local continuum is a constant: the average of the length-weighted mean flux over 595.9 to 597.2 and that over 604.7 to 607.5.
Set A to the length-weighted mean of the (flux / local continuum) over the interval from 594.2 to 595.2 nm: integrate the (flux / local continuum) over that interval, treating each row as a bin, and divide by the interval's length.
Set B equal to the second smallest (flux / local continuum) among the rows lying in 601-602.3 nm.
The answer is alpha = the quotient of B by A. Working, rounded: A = 0.99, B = 0.952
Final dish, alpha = 0.961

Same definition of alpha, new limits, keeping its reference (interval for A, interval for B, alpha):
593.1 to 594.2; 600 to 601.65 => 0.956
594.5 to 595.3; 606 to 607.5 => 0.968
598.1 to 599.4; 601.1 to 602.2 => 0.956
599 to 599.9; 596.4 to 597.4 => 0.974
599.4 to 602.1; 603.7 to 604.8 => 0.975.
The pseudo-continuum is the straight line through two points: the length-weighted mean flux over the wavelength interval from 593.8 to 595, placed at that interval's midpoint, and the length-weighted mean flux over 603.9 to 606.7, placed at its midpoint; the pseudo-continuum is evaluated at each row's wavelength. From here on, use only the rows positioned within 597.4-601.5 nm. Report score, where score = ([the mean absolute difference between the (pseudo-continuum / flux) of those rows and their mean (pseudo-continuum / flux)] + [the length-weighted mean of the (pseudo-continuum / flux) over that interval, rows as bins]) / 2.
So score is 0.508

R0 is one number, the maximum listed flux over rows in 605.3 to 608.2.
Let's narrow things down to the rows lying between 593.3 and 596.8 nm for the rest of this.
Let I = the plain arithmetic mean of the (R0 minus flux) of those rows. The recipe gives 0.73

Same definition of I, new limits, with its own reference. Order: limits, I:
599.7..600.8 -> 0.54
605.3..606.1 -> 0.68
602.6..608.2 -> 1.14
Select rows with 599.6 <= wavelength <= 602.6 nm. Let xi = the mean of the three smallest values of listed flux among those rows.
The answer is 27.9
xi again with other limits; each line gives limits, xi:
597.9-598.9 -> 29.5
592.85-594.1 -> 28.9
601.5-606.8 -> 27.7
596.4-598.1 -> 28.6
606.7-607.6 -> 27.8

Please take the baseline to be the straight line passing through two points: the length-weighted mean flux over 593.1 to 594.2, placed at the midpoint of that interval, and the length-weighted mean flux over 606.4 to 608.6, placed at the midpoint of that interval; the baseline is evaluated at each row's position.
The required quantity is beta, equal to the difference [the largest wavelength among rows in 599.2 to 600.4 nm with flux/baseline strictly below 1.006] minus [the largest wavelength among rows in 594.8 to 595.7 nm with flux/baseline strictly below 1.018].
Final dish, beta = 4.13 nm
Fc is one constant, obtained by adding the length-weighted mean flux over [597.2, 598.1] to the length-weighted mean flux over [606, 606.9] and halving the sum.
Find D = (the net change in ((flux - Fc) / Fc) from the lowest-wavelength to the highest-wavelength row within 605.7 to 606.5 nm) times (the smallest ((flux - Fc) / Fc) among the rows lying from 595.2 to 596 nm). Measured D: 0.0001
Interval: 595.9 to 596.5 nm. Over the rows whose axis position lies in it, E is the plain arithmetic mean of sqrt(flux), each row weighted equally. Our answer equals 5.43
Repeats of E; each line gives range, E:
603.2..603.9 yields 5.39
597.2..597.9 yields 5.40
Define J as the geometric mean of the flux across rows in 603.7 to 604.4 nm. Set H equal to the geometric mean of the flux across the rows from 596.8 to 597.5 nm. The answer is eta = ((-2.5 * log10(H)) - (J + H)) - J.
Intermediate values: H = 29.4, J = 29.4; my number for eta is -91.9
